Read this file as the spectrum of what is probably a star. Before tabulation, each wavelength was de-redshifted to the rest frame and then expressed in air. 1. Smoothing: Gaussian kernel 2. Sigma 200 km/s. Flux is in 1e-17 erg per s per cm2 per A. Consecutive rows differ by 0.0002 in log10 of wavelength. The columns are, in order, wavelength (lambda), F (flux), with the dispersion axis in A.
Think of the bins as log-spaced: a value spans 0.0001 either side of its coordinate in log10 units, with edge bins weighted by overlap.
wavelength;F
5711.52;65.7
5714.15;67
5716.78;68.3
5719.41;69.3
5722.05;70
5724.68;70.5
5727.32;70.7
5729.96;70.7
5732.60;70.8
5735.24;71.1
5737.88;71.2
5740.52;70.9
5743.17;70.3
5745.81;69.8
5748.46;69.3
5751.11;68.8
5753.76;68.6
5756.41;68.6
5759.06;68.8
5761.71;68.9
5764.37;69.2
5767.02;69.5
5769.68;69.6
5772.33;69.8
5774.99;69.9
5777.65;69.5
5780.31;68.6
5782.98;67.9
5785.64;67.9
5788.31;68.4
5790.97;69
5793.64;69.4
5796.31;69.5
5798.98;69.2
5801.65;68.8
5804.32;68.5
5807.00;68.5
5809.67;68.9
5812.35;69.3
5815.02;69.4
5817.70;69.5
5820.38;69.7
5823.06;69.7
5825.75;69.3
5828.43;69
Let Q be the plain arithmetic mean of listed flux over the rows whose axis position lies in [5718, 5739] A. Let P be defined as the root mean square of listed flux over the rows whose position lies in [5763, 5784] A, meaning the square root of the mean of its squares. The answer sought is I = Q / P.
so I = 1.02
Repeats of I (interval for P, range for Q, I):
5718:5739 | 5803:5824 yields 0.98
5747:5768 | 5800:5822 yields 1.00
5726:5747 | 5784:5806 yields 0.97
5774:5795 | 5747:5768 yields 1.00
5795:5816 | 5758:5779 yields 1.01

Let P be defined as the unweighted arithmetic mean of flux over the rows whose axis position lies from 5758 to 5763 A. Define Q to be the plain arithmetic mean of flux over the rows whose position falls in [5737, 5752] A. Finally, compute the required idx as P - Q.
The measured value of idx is -1.2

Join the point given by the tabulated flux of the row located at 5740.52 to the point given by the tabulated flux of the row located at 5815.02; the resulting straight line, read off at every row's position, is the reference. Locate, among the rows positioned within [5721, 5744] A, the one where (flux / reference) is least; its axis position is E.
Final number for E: 5722.05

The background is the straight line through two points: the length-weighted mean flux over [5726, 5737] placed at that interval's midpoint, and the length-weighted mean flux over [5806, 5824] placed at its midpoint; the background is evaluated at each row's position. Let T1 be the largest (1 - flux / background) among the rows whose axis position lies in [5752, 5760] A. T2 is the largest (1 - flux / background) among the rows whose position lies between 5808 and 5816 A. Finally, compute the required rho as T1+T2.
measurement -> 0.033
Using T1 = 0.0260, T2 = 0.007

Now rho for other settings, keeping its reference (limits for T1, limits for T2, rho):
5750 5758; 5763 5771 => 0.041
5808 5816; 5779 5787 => 0.036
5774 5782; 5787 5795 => 0.039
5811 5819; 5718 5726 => 0.026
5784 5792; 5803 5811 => 0.043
